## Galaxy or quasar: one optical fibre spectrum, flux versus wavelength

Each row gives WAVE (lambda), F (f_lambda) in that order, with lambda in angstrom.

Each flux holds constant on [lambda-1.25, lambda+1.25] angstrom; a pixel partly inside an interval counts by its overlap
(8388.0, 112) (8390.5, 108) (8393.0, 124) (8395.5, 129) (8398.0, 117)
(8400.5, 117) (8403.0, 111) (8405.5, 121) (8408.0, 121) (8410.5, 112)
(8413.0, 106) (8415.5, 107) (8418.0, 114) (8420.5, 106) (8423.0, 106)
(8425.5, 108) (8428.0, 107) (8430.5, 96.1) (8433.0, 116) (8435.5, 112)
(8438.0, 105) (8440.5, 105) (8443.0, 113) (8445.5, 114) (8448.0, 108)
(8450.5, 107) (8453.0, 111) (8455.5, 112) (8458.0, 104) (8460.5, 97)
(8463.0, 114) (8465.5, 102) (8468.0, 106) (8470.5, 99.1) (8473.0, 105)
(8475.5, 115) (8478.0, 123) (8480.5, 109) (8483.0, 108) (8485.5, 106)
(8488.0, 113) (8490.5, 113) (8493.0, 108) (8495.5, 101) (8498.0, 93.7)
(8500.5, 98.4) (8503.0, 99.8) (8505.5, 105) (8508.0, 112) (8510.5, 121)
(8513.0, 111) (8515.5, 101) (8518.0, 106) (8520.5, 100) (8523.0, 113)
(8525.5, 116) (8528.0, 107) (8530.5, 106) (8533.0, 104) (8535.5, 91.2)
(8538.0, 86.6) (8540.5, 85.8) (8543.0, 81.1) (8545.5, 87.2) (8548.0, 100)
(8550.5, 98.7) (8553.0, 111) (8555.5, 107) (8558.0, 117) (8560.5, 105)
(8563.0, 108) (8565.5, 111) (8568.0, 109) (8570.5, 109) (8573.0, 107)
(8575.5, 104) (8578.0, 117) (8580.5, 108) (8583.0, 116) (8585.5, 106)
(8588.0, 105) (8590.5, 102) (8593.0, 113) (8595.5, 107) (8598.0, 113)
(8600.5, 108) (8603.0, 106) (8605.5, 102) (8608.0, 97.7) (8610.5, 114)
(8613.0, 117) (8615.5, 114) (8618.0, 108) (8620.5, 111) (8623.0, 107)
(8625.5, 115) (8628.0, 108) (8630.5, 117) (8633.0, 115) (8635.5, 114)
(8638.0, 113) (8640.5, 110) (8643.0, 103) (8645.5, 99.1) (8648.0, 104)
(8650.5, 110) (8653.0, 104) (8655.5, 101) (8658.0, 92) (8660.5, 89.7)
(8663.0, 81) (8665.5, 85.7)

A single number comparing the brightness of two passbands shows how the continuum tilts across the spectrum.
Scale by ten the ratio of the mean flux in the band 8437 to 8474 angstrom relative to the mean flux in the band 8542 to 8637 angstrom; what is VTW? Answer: 9.9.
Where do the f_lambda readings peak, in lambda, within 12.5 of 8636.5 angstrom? 8630.5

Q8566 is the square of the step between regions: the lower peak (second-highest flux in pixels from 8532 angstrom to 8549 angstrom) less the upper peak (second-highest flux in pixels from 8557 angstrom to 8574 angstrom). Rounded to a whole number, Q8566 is 121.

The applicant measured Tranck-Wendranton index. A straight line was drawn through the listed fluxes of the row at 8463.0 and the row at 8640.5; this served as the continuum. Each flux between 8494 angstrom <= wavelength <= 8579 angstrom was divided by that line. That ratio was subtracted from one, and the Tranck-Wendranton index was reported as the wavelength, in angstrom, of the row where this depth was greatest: 8543.0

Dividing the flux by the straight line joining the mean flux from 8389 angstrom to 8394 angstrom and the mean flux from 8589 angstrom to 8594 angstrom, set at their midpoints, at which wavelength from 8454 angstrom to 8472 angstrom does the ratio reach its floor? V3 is 8460.5 angstrom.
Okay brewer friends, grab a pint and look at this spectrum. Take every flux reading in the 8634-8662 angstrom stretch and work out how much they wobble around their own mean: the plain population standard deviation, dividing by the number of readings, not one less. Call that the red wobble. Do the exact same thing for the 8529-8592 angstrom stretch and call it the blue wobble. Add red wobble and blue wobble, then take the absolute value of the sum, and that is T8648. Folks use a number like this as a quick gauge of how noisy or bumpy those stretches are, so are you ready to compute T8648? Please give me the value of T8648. 17.2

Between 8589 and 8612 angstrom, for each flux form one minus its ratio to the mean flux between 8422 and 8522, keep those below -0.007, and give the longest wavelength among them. 8610.5 angstrom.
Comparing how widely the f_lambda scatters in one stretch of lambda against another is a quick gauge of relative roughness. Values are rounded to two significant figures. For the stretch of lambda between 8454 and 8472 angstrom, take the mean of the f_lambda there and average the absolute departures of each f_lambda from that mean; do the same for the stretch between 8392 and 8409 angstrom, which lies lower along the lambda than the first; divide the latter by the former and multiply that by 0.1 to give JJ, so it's 0.086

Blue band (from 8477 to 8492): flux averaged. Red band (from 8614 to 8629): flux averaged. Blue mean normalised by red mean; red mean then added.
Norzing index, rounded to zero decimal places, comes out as 112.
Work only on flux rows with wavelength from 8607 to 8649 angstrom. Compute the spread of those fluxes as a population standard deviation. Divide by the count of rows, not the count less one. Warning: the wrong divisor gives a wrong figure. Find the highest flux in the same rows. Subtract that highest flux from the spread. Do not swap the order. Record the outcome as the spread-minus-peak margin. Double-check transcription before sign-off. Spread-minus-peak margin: -111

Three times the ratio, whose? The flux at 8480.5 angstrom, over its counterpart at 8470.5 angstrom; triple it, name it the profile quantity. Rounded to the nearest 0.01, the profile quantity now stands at 3.30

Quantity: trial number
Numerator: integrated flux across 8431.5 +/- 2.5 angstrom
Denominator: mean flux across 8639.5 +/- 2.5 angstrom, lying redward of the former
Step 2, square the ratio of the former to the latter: 22.6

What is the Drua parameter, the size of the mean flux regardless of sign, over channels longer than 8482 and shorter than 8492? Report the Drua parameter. 110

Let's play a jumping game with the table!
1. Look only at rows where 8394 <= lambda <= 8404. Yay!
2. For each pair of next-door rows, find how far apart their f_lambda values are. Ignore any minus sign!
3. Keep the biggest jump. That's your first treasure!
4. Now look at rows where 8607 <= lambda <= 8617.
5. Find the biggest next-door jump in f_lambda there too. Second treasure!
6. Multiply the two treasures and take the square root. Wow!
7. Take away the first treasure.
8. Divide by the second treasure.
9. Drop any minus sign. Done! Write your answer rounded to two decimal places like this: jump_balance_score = 0.12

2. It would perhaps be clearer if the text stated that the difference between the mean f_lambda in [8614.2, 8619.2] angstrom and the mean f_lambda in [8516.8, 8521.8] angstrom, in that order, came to 8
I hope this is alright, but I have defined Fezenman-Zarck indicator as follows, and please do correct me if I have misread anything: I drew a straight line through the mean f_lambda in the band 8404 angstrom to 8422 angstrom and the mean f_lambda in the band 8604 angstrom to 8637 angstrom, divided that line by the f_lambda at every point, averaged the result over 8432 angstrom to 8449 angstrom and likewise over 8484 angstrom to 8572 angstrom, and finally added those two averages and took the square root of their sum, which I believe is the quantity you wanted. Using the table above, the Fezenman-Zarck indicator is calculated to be 1.448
